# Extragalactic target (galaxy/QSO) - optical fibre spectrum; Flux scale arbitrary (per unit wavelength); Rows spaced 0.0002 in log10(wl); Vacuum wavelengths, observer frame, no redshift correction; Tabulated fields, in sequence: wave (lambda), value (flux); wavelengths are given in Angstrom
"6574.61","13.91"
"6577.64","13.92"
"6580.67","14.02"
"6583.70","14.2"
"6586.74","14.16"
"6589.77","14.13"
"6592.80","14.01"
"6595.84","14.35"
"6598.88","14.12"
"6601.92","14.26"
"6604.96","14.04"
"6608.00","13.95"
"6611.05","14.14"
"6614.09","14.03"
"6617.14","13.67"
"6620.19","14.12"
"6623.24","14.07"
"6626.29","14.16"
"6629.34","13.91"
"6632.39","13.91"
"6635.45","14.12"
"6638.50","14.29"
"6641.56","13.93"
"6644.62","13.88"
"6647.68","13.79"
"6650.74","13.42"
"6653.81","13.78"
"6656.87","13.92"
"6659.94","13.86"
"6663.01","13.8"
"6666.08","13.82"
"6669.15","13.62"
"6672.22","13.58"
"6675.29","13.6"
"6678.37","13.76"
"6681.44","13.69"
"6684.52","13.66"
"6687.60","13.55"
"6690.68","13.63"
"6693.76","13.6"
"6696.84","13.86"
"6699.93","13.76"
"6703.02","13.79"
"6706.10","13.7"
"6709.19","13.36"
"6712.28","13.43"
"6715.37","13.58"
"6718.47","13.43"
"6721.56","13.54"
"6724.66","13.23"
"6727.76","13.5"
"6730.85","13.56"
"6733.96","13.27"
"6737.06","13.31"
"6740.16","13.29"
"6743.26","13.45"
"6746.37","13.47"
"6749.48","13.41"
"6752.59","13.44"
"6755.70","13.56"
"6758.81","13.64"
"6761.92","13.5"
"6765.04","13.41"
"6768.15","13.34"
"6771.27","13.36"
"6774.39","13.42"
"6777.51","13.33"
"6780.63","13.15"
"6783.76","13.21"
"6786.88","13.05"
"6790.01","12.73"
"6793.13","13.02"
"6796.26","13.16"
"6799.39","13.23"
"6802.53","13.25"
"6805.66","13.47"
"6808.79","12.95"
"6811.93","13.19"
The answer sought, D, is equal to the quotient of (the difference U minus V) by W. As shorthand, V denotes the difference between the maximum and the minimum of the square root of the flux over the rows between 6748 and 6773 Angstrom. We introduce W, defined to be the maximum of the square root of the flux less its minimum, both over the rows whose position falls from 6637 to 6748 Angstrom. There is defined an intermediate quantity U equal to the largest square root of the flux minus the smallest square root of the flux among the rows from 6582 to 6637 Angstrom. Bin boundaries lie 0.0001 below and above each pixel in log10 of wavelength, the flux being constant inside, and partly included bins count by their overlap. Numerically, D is 0.3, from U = 0.09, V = 0.041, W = 0.14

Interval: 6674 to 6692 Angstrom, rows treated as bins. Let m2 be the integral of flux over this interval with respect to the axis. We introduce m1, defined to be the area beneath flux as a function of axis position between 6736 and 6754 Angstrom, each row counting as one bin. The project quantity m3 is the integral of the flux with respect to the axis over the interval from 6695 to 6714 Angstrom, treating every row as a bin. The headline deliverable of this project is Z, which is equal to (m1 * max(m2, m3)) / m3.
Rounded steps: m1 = 241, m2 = 246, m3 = 259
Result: 241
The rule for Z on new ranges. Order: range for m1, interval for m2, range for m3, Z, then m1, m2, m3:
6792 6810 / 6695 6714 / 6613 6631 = 244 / 237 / 259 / 252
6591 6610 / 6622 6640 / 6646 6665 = 268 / 268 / 253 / 261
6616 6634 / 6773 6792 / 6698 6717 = 252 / 252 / 250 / 258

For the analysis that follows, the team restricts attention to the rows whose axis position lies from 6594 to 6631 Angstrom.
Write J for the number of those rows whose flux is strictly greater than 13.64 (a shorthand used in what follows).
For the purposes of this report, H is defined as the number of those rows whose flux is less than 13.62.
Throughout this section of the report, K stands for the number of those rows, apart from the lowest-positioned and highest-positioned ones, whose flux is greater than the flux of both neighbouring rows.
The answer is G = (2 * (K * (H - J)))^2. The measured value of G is 9216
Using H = 0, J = 12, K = 4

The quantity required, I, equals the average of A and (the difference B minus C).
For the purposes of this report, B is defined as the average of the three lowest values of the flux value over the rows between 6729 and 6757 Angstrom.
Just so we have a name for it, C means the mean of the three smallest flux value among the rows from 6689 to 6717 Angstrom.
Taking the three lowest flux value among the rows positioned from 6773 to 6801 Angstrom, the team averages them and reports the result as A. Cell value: 6.38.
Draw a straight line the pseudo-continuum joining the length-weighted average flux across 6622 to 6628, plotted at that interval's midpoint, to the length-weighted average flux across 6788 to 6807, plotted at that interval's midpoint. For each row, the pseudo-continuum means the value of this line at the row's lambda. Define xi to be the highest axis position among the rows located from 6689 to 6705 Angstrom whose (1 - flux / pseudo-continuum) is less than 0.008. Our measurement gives 6703.02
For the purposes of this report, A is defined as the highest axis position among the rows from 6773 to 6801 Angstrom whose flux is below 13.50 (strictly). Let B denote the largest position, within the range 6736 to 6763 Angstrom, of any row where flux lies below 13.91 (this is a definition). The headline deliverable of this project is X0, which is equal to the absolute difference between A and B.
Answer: 37.5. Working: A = 6799.39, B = 6761.92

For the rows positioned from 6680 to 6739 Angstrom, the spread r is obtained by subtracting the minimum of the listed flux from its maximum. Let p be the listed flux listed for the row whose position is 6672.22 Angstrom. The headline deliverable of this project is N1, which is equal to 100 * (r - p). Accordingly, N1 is -1295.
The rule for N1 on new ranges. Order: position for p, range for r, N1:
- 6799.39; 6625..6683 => -1236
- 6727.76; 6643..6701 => -1300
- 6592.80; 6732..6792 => -1310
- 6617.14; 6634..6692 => -1280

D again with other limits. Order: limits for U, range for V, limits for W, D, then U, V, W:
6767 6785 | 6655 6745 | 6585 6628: -0.6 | 0.04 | 0.094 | 0.09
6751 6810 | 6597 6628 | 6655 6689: 0.9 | 0.13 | 0.079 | 0.05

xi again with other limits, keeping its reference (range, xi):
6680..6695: 6681.44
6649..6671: 6666.08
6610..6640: 6638.50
